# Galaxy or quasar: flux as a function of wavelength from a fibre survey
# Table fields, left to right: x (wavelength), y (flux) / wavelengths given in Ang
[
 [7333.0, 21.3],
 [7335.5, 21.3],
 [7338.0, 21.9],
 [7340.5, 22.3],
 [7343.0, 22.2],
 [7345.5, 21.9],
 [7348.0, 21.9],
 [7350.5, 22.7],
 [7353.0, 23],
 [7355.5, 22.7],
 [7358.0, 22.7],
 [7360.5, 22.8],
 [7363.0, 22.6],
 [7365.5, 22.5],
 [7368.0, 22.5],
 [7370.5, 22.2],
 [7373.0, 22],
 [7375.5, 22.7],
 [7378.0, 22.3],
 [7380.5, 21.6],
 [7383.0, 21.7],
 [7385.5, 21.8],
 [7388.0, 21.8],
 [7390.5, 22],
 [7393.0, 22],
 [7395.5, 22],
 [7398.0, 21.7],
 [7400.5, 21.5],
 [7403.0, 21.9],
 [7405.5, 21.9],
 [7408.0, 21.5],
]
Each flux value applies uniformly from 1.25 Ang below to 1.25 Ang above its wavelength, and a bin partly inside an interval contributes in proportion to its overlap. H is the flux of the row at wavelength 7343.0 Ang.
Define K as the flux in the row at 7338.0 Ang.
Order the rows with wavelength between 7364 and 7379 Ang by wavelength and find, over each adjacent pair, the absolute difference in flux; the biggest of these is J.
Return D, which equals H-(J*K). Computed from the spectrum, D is 6.9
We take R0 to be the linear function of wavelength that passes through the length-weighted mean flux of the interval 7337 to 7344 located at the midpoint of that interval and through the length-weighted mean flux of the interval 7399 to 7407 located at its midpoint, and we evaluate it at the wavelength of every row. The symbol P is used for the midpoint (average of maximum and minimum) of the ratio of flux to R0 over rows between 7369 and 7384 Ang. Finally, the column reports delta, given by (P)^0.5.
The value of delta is 1.01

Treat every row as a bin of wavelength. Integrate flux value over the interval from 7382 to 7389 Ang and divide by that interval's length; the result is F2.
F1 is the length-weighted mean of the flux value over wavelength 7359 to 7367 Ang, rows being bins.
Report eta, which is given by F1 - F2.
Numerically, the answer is 0.9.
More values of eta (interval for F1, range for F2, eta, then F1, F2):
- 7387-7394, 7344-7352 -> -0.3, 21.9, 22.2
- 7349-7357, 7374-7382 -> 0.6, 22.8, 22.2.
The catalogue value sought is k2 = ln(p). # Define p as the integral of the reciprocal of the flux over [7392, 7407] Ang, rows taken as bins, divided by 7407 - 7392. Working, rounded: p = 0.0458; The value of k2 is -3.08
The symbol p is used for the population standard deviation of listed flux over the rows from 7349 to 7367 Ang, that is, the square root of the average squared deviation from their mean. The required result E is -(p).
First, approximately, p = 0.15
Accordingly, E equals -0.15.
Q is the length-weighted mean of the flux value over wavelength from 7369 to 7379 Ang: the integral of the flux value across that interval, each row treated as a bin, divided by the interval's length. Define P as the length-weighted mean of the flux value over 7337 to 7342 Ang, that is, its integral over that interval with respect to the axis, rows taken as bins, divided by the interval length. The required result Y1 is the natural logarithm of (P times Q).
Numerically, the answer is 6.20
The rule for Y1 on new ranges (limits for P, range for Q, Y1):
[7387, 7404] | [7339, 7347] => 6.18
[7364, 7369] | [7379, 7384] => 6.19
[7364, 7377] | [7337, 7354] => 6.21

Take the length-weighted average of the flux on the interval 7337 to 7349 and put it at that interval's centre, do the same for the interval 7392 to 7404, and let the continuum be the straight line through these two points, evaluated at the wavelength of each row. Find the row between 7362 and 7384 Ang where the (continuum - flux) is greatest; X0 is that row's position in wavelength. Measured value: 7380.5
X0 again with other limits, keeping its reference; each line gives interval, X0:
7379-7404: 7400.5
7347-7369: 7348.0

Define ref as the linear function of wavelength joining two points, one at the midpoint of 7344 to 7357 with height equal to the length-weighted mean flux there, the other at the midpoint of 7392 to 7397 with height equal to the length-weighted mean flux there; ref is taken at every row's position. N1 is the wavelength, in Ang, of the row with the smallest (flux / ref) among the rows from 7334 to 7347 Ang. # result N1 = 7335.5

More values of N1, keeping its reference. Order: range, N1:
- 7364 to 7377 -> 7373.0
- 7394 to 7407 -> 7400.5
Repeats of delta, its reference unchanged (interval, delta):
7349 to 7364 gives 1.02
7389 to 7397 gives 1.00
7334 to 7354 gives 1.00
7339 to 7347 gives 1.00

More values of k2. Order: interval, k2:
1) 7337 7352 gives -3.10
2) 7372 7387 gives -3.09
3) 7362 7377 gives -3.11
